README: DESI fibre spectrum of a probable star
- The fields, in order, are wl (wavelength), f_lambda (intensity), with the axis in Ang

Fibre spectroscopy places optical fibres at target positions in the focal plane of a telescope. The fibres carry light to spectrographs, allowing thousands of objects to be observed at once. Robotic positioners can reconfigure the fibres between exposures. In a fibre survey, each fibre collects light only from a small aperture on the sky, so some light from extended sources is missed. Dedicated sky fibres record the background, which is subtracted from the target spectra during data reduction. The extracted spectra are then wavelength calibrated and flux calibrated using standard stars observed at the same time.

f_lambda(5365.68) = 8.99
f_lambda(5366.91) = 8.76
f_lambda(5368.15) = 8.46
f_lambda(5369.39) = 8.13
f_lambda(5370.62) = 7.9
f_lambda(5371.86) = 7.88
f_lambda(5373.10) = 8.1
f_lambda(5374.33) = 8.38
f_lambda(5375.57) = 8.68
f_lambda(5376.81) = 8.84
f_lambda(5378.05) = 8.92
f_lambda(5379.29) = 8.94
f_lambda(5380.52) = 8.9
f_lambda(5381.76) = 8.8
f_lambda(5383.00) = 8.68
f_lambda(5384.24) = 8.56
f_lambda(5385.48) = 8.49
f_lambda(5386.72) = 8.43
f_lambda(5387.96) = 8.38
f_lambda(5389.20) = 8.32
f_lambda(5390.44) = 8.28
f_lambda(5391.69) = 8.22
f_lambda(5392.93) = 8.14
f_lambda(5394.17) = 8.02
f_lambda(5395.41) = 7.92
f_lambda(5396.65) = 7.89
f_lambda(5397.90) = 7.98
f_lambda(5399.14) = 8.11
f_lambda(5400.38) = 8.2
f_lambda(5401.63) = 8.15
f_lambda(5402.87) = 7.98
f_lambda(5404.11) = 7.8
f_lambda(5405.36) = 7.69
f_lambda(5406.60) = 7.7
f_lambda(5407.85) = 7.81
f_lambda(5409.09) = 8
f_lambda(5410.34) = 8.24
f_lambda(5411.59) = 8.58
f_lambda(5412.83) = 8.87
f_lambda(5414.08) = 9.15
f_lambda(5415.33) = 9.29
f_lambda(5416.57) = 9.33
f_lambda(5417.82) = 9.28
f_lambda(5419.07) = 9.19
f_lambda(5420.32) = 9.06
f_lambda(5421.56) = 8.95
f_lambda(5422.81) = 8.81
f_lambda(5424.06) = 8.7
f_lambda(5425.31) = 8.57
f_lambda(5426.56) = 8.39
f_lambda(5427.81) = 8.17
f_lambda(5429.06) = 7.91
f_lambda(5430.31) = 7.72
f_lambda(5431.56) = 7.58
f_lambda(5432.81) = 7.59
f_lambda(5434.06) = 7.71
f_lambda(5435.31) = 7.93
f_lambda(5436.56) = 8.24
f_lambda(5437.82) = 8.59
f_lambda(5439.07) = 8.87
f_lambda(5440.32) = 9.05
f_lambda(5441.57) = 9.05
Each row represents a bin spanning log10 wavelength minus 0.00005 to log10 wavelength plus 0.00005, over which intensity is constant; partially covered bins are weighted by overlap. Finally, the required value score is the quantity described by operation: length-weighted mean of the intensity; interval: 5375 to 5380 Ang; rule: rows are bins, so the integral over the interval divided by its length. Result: 8.9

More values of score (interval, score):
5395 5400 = 8.0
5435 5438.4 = 8.3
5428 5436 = 7.8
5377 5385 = 8.8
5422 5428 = 8.6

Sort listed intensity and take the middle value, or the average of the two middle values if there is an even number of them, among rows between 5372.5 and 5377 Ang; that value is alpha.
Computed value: 8.5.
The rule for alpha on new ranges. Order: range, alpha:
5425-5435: 7.8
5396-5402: 8.1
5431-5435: 7.6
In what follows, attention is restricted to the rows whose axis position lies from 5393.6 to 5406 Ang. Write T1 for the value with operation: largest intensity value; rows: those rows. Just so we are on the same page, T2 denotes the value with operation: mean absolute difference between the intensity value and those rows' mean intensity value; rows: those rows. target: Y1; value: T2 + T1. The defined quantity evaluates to 8.3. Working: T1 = 8.2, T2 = 0.12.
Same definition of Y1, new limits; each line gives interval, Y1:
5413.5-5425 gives 9.5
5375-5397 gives 9.2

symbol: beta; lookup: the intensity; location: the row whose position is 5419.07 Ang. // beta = 9.19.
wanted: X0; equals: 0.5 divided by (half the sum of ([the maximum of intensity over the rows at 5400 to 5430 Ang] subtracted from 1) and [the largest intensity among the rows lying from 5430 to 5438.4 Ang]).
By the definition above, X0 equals 3.8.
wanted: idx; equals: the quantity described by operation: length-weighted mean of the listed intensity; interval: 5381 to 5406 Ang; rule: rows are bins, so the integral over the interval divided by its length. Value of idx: 8.21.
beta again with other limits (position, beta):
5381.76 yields 8.8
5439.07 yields 8.87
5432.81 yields 7.59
